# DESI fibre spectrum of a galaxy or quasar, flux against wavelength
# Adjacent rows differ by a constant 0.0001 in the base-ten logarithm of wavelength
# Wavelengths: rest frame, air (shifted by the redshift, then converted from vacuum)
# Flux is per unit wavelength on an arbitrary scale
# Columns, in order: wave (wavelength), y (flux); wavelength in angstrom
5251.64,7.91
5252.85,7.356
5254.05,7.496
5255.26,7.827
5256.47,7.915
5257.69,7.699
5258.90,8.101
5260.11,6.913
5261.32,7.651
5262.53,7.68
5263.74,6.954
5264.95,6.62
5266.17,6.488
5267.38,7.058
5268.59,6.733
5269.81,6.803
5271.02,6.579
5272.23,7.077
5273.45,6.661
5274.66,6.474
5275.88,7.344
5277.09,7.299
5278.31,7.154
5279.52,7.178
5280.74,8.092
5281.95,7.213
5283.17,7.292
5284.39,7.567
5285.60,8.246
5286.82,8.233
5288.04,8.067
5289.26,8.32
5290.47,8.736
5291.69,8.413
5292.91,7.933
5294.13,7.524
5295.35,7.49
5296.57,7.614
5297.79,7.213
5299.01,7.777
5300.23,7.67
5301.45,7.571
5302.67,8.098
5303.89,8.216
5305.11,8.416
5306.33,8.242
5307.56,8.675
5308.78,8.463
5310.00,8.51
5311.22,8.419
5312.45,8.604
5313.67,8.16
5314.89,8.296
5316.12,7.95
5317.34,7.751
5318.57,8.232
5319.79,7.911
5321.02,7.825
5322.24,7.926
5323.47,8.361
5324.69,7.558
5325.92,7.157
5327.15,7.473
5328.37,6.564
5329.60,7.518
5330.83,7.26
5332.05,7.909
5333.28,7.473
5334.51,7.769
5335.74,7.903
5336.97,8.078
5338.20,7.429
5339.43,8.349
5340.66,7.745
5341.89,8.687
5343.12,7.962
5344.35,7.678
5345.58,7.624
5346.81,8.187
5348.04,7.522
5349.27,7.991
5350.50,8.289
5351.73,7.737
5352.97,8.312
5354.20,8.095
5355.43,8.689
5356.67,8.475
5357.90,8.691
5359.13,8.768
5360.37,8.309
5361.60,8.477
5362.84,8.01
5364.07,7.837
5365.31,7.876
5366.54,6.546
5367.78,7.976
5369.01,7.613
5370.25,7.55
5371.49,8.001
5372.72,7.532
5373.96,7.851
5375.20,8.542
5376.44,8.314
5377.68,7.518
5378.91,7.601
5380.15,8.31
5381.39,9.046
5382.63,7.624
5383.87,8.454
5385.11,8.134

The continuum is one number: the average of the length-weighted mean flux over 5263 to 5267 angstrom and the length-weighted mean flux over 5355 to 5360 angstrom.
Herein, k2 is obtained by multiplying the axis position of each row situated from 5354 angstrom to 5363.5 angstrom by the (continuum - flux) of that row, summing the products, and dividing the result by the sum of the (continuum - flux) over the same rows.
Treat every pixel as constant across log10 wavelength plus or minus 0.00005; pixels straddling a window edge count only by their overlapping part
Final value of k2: 5358.3 angstrom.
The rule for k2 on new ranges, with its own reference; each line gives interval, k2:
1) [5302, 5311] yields 5306.8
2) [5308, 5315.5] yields 5311.6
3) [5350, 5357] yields 5354.2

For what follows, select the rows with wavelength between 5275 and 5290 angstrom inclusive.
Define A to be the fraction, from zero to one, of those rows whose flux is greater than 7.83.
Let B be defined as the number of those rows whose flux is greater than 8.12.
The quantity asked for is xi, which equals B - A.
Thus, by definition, 2.6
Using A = 0.4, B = 3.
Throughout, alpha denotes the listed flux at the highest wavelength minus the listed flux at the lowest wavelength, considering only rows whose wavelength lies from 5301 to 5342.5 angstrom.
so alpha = 1.1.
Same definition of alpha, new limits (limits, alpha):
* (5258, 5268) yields -1.0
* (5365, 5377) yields 0.4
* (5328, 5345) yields 1.1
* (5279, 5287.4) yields 1.1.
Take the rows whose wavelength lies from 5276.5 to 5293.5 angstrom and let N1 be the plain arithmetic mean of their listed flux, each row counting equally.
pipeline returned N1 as 7.8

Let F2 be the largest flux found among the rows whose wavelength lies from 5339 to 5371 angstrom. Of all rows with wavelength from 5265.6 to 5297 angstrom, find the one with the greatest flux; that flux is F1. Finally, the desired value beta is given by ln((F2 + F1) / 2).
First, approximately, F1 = 8.736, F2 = 8.768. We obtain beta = 2.169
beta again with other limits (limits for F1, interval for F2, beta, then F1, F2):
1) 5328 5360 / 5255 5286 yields 2.141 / 8.768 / 8.246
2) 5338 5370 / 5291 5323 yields 2.166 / 8.768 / 8.675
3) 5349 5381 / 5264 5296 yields 2.169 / 8.768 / 8.736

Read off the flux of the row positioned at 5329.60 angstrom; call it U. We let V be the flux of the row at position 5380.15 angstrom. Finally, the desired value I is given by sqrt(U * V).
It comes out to 7.90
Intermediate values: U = 7.518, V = 8.31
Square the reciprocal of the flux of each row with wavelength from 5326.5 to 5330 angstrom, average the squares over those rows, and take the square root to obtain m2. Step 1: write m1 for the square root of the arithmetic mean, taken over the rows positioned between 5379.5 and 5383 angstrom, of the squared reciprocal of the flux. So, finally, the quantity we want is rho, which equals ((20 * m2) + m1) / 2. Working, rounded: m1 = 0.121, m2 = 0.140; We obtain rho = 1.46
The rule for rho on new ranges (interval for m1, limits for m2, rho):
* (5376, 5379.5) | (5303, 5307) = 1.27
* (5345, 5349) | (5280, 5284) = 1.40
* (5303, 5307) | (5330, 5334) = 1.39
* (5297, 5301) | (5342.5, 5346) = 1.36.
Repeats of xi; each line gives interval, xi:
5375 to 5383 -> 3.4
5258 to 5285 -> -0.1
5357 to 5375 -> 3.3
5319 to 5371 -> 11.4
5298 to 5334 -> 11.4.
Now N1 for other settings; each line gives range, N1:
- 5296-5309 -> 8.0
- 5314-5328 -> 7.9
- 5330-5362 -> 8.1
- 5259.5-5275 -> 6.9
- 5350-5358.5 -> 8.3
